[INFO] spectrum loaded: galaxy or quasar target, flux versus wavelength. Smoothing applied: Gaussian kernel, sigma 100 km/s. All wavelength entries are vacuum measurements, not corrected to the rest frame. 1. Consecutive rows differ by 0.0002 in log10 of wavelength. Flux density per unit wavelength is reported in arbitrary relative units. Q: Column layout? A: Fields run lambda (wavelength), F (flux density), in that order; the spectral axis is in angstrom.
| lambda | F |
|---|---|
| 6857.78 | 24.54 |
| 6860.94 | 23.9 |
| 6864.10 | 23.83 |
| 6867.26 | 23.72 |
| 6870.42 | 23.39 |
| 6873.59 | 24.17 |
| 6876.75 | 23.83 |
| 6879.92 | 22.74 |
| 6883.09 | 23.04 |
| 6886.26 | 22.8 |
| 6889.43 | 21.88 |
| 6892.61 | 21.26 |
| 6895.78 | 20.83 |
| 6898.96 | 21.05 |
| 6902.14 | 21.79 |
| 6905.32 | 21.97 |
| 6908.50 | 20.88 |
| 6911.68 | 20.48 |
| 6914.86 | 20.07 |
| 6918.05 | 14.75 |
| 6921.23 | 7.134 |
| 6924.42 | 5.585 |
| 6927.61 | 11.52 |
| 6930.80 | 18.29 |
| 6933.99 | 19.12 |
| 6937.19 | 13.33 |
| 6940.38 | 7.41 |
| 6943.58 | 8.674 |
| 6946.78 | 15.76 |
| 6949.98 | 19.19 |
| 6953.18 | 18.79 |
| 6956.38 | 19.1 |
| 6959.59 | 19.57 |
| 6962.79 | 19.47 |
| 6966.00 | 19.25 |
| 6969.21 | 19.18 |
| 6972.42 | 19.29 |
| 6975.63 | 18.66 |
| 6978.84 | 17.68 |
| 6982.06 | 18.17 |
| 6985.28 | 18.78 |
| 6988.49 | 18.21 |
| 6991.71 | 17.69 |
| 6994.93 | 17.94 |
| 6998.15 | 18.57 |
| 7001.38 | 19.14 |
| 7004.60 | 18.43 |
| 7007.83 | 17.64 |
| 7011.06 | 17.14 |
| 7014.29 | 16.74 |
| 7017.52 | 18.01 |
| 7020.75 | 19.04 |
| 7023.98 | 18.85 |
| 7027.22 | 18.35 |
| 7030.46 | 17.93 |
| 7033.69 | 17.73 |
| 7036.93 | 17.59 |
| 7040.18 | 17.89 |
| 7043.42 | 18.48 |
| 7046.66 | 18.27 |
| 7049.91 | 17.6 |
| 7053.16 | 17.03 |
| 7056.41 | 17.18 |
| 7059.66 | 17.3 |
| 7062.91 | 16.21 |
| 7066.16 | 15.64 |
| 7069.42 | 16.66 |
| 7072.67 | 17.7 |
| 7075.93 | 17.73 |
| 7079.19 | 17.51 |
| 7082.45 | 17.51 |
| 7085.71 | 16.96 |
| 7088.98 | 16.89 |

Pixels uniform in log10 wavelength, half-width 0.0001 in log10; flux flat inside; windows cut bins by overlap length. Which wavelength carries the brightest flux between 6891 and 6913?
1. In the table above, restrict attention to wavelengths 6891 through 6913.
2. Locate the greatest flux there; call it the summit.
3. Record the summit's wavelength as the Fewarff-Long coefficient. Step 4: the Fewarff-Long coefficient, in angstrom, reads 6905.32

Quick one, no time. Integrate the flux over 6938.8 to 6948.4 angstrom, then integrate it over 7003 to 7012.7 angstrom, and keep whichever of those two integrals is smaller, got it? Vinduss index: 102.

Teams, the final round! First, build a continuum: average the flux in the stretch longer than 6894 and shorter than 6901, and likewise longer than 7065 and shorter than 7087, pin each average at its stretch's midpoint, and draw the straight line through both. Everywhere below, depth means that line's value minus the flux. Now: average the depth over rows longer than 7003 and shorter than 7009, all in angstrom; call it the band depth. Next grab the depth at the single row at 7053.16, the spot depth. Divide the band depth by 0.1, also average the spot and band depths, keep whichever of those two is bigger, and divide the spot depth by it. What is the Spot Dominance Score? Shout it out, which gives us 0.1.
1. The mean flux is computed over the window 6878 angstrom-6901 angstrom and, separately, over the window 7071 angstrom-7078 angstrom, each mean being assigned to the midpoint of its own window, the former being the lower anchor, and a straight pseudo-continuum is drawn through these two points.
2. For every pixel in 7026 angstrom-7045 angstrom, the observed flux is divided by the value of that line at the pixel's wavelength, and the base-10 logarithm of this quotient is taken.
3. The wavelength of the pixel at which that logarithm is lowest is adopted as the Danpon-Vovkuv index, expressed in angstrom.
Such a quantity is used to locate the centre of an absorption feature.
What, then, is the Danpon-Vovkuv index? 7036.93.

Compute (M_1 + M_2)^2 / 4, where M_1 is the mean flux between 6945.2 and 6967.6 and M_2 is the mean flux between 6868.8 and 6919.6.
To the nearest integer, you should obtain 406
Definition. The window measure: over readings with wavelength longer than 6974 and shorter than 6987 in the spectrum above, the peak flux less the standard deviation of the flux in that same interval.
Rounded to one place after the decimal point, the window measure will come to 18.3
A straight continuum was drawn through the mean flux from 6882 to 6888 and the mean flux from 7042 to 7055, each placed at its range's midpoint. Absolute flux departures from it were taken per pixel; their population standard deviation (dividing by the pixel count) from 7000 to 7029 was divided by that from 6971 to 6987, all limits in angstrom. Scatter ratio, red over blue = 1.4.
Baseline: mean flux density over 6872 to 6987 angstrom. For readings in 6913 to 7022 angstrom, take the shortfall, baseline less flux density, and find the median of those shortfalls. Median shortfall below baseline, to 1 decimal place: 0.0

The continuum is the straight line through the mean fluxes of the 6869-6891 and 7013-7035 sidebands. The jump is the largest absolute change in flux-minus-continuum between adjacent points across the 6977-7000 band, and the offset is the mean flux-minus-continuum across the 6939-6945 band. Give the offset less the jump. -14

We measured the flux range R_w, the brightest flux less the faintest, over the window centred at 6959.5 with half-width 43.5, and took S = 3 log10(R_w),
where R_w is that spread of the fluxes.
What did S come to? 3.4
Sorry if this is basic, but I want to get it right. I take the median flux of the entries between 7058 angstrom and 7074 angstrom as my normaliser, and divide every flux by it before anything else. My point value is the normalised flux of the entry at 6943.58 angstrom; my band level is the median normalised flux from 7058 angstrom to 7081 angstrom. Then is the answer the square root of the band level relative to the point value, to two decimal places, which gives 1.41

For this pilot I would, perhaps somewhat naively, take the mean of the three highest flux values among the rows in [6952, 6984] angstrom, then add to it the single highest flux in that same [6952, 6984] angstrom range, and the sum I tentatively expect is 39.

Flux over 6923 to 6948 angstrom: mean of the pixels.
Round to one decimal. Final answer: 12.5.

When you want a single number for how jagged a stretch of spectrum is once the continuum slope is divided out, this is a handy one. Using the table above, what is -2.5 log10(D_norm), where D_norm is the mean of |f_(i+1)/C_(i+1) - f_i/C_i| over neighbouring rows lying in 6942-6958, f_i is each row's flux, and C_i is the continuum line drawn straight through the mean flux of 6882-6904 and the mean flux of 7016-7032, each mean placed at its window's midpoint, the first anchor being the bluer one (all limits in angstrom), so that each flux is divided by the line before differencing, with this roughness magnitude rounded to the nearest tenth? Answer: 2.1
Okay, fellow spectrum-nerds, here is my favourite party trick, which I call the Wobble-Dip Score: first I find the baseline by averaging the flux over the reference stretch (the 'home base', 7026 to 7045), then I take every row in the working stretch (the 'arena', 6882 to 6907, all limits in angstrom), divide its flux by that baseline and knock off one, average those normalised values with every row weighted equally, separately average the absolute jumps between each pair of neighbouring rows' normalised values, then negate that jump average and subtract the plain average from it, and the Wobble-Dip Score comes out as -0.24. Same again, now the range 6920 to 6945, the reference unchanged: 0.14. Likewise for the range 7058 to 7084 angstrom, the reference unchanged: 0.02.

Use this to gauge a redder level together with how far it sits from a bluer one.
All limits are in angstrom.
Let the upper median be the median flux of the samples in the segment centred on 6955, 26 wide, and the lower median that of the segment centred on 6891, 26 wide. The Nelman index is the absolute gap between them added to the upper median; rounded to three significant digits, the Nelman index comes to 21.8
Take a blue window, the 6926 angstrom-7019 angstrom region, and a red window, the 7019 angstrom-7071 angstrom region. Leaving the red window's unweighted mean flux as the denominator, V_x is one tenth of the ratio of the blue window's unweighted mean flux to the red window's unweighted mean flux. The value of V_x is 0.098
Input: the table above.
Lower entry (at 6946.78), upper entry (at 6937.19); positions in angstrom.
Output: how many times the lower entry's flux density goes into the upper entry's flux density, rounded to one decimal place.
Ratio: 0.8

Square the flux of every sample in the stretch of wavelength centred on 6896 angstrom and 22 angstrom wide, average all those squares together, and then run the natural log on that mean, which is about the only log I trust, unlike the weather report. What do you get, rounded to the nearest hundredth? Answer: 6.15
